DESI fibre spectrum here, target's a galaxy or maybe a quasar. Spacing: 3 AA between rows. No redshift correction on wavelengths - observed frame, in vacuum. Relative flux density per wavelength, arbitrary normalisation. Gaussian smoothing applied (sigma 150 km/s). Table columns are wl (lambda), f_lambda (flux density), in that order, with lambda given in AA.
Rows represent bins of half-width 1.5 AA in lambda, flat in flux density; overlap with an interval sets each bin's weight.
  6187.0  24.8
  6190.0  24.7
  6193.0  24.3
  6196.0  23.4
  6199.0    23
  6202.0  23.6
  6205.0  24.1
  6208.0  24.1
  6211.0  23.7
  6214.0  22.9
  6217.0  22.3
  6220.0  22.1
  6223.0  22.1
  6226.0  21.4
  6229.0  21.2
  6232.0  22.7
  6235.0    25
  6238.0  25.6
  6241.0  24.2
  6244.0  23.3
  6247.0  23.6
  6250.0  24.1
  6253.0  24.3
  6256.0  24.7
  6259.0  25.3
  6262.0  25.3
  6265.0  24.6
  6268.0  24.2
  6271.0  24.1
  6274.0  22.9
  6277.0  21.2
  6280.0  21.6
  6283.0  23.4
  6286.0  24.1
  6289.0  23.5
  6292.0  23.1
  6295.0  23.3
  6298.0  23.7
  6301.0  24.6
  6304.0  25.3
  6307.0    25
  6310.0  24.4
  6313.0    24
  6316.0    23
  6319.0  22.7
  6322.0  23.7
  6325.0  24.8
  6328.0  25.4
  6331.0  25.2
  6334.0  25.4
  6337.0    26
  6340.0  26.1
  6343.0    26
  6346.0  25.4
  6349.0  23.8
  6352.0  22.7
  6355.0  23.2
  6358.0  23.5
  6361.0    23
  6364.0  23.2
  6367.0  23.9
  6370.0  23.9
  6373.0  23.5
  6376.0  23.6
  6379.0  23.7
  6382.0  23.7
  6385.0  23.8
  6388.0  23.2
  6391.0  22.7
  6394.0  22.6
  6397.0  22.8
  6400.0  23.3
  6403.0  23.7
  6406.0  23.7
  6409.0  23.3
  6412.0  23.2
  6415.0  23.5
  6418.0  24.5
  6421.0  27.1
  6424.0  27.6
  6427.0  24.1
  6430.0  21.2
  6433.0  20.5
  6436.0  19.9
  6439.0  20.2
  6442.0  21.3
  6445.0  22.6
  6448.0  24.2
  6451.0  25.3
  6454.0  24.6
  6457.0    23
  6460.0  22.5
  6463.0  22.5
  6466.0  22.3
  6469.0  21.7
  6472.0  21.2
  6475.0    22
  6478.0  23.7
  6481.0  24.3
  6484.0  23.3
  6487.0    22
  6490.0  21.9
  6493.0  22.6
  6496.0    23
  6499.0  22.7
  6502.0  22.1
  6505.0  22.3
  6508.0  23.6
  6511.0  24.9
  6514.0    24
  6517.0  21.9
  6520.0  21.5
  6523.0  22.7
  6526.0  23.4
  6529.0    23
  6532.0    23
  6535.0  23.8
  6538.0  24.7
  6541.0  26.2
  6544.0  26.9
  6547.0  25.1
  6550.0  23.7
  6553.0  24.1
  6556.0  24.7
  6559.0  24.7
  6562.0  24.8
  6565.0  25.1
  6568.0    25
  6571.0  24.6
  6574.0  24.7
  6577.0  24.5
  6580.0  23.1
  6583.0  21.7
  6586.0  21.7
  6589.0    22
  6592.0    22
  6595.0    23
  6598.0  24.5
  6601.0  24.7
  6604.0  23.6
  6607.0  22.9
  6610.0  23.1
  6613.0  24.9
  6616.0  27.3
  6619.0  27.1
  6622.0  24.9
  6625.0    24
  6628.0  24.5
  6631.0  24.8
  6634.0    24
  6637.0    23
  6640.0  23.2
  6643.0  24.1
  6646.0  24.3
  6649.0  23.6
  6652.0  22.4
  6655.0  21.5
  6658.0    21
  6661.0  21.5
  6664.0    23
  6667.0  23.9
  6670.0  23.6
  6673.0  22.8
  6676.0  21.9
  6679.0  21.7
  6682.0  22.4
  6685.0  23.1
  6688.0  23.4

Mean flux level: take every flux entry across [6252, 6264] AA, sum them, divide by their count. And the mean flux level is 24.9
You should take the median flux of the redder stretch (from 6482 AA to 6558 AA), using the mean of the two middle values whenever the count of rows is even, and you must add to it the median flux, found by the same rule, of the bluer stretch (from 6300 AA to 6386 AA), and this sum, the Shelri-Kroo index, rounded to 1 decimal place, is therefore 47.2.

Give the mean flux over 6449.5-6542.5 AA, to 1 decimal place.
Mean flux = 23.1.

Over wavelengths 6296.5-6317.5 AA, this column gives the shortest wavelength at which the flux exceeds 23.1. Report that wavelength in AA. 6298.0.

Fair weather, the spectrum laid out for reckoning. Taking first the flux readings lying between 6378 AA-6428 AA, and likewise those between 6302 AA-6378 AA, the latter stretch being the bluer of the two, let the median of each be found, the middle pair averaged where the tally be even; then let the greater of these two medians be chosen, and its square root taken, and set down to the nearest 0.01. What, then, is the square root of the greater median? 4.89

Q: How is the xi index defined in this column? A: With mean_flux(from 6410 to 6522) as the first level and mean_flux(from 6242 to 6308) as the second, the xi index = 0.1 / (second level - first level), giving 0.11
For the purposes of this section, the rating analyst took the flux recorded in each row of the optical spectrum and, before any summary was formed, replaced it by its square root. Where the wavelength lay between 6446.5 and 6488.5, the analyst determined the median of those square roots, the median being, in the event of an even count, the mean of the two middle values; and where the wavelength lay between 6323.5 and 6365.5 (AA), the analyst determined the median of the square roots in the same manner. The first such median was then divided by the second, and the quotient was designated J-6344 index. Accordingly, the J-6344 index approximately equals 0.95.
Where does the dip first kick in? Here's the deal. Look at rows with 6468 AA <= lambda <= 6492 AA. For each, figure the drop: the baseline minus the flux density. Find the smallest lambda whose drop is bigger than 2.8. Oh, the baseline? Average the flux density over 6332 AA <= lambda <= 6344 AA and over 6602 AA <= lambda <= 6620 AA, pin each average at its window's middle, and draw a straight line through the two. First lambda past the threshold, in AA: 6469.0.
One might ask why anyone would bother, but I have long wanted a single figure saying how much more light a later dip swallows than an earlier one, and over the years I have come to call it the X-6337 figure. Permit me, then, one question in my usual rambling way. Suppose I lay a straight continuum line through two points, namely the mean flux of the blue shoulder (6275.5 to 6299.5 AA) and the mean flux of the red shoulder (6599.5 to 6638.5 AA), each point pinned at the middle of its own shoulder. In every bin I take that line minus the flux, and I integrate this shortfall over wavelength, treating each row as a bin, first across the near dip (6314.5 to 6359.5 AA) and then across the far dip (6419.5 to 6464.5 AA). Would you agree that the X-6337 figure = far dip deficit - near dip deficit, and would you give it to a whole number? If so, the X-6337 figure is 83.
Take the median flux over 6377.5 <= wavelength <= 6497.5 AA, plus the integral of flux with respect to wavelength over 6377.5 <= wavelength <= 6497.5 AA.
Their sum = 2790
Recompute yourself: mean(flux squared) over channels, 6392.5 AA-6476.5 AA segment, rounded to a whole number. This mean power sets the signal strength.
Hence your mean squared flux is 533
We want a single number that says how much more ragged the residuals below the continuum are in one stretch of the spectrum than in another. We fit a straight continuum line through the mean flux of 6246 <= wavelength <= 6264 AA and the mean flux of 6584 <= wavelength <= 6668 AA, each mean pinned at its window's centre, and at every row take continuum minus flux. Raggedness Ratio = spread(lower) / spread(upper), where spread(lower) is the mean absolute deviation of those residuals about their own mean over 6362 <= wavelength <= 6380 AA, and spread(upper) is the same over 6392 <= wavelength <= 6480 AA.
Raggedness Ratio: 0.15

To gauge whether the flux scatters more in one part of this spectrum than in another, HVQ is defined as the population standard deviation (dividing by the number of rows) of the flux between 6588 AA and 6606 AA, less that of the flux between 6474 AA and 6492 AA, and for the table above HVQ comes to 0.13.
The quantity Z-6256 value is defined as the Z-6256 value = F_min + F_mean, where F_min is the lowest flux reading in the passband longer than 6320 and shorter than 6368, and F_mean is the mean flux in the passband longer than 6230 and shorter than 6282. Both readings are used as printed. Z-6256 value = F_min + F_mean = 46.6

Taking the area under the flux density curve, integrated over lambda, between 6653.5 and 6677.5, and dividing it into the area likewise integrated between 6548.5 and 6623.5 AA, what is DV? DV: 3.4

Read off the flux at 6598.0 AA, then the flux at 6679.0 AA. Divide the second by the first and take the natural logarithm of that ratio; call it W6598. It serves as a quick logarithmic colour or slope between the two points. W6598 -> -0.121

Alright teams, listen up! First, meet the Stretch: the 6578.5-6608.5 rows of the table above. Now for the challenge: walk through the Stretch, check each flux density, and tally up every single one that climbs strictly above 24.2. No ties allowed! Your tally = 2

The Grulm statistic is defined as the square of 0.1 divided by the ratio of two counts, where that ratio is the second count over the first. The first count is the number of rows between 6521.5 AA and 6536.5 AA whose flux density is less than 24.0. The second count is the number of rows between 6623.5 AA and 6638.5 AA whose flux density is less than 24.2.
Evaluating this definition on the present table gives 0.028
